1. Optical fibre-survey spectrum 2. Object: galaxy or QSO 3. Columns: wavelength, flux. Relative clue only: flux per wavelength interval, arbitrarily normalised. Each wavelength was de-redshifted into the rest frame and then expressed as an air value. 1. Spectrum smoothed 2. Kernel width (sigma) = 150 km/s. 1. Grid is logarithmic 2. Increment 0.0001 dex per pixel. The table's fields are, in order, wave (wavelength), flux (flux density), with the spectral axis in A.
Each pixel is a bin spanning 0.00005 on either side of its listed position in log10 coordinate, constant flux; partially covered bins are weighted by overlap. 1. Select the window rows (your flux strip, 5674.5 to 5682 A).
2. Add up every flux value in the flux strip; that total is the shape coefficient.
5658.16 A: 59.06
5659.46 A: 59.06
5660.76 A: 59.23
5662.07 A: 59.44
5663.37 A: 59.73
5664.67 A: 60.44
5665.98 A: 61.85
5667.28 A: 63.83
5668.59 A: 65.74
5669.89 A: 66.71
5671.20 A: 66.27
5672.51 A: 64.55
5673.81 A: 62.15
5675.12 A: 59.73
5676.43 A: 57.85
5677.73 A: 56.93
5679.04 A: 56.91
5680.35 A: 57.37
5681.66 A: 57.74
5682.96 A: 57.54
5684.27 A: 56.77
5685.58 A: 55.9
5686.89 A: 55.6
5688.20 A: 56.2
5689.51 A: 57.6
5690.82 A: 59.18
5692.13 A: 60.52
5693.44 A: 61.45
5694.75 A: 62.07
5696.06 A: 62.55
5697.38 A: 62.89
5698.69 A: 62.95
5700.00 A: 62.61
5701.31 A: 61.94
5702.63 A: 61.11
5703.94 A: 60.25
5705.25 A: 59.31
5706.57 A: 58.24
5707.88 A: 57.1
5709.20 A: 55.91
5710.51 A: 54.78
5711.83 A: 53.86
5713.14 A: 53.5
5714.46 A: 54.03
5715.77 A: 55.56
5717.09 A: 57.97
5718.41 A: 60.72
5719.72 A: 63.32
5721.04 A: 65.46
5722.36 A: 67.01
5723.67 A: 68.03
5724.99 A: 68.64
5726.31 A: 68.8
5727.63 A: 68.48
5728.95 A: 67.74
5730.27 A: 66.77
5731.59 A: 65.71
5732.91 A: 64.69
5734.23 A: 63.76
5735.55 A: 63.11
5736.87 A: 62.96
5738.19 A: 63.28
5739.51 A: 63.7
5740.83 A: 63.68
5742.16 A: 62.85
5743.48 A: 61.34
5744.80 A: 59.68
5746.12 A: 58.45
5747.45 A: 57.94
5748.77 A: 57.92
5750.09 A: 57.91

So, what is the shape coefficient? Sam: 347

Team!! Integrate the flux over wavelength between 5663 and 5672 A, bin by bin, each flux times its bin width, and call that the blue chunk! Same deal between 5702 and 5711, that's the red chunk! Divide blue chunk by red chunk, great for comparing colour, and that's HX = 1.09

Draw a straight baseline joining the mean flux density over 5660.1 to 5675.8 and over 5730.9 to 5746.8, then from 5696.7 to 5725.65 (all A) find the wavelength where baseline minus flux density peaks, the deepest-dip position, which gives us 5713.14 A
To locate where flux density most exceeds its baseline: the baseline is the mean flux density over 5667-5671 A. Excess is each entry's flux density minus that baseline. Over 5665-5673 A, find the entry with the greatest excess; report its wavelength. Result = 5669.89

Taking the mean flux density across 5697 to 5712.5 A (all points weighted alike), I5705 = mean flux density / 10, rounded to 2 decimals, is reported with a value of 5.92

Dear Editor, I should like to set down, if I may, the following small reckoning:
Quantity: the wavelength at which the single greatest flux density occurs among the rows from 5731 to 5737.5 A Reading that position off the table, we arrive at 5731.59 A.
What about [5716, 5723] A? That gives 5722.36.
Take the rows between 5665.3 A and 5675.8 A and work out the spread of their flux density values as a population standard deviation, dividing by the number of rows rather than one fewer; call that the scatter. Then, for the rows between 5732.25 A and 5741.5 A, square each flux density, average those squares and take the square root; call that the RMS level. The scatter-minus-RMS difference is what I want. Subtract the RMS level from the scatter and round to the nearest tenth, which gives -61.3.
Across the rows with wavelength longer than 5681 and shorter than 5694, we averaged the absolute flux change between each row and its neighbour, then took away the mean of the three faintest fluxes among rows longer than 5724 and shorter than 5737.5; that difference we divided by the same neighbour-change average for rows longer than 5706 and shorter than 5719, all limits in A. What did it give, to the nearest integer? -47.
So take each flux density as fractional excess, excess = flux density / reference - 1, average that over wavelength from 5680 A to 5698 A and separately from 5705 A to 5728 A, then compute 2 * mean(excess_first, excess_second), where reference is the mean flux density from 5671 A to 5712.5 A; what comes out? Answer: 0.02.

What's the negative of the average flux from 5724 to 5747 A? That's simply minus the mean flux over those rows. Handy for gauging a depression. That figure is -64.3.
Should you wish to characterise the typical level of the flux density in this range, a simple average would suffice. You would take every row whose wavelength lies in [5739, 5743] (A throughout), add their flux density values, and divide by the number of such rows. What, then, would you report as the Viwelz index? 63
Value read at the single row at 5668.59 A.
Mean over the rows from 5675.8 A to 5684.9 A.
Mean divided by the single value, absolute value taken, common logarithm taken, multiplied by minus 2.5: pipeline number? 0.15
